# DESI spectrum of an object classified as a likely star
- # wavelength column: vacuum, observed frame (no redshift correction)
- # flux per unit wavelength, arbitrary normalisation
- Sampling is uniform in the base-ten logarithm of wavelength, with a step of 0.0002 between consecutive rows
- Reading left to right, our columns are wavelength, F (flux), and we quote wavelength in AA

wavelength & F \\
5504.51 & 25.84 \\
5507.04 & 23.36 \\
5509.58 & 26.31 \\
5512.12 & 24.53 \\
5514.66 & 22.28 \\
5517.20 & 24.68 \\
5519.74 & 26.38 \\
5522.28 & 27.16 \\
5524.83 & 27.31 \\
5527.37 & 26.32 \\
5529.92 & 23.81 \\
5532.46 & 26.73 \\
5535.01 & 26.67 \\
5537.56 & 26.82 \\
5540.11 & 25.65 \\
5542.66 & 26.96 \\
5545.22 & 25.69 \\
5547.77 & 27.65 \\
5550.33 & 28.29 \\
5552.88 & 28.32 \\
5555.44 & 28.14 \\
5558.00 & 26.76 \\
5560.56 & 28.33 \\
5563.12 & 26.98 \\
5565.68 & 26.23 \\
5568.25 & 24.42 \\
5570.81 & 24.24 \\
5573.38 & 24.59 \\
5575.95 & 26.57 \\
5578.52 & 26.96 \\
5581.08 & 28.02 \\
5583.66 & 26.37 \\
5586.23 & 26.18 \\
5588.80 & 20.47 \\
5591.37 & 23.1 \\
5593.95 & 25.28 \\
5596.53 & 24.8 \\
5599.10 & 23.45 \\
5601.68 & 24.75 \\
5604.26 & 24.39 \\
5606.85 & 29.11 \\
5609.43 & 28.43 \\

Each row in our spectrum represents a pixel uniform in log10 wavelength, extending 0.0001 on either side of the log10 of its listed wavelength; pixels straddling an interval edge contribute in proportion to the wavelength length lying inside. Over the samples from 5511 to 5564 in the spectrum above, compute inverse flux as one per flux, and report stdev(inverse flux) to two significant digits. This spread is 0.0024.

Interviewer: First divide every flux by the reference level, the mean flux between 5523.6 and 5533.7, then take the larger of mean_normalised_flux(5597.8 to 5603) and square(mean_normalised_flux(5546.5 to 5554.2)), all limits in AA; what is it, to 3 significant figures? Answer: 1.16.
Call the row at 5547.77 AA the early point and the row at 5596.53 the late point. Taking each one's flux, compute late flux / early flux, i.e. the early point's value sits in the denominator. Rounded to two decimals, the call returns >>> 0.90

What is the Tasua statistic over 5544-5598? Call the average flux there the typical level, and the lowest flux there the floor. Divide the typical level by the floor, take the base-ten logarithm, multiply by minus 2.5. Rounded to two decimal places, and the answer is -0.26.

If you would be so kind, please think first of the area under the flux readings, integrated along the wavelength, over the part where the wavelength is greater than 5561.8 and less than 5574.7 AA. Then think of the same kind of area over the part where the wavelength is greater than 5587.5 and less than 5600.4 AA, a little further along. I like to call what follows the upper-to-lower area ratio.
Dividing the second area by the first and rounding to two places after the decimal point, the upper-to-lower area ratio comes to 0.93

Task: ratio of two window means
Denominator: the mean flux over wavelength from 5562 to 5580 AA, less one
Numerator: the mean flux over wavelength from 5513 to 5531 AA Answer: 1.03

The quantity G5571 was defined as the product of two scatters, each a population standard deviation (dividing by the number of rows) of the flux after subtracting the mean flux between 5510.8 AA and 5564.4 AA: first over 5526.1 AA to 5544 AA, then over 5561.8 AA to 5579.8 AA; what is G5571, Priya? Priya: 1.2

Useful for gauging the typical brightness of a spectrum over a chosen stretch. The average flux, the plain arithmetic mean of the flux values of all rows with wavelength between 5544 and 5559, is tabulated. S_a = 27.5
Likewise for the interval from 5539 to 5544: 26.3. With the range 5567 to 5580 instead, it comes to 25.4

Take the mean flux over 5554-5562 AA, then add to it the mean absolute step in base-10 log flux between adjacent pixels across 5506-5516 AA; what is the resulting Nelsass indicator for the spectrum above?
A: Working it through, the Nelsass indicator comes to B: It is 27.8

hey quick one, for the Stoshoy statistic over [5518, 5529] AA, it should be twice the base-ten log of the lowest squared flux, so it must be 5.68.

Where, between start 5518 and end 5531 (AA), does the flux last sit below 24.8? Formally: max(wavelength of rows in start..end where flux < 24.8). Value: 5529.92 AA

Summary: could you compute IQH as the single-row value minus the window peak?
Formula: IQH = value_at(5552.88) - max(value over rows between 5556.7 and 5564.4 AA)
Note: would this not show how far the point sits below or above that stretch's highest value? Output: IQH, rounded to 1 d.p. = 0.0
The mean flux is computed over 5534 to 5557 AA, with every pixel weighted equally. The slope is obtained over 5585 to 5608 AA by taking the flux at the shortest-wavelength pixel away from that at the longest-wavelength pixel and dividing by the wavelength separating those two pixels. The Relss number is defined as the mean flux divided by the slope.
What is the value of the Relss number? 191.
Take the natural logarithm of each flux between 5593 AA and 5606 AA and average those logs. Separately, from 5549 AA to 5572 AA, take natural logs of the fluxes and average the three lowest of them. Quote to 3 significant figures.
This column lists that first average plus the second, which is 6.42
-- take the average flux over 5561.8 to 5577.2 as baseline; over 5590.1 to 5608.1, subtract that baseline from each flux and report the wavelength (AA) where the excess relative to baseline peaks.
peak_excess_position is 5606.85 AA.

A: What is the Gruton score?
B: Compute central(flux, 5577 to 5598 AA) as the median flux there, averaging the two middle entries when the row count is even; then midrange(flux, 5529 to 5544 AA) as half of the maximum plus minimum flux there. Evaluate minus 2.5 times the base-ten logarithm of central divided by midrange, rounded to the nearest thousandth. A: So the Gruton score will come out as -0.015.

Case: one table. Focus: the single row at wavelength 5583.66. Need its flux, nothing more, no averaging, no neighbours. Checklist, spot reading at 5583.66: 26.37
